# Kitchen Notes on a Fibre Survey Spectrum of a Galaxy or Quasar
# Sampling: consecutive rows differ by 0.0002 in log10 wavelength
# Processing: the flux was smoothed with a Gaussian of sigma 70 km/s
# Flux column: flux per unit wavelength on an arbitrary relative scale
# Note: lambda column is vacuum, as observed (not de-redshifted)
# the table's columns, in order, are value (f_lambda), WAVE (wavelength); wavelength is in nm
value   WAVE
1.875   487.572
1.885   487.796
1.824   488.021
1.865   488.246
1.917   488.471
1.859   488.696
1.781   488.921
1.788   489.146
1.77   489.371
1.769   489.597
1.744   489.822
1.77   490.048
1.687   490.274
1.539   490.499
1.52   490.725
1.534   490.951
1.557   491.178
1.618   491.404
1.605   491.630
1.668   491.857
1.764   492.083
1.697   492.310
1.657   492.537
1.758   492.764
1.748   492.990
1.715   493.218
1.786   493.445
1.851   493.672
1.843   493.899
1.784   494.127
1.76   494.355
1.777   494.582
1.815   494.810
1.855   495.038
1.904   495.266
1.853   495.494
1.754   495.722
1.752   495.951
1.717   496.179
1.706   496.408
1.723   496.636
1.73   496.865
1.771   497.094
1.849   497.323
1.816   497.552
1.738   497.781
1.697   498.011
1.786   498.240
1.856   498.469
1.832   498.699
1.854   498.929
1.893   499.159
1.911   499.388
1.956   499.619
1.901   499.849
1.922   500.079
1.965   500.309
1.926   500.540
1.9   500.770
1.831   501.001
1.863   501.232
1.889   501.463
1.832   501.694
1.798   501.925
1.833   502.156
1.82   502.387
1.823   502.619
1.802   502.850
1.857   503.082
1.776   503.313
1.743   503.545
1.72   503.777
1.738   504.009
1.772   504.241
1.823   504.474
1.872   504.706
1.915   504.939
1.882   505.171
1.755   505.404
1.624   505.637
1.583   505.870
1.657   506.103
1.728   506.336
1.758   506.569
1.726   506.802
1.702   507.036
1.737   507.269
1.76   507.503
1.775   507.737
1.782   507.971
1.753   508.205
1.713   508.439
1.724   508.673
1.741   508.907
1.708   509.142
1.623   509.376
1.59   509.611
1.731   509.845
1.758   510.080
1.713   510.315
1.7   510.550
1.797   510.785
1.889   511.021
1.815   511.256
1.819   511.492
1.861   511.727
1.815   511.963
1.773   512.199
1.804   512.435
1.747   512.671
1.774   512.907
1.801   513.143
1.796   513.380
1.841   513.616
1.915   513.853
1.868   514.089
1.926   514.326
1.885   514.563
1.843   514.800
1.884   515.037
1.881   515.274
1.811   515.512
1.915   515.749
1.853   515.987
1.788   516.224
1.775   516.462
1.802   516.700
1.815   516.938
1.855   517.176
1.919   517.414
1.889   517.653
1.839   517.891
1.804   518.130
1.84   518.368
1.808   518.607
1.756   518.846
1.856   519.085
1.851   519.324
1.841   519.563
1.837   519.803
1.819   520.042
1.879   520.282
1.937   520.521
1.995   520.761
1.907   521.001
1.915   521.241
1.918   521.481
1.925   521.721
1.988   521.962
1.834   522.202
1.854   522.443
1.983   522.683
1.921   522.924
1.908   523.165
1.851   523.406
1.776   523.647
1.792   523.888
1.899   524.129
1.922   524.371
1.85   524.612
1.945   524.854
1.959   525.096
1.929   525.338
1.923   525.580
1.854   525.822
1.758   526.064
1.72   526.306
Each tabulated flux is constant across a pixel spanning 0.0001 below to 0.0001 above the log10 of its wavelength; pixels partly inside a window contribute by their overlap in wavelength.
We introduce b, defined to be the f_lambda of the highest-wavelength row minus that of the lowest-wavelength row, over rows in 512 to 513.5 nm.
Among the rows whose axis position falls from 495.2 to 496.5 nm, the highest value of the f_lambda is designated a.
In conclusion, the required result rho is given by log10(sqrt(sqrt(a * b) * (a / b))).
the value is 0.62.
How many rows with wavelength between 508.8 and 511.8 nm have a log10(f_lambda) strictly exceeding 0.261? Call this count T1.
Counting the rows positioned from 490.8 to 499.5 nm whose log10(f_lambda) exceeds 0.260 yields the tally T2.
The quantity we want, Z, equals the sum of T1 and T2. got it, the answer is 13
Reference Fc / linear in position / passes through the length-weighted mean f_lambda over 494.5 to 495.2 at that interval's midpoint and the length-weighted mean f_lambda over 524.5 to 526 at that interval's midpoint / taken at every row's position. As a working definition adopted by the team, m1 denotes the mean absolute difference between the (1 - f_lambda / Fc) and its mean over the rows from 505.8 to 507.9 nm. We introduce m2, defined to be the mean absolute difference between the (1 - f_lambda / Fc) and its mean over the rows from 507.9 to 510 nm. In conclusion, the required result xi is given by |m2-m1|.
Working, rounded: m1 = 0.024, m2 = 0.024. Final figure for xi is 0.001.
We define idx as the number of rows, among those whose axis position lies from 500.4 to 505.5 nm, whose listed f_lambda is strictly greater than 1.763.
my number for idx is 18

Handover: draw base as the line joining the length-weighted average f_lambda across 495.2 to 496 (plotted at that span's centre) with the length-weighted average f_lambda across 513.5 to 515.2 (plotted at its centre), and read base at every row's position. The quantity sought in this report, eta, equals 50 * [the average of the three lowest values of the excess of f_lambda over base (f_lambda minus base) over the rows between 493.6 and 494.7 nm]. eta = -1.8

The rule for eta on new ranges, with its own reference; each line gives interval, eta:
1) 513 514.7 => -3.2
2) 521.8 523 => -2.0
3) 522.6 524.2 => -5.4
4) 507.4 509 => -6.7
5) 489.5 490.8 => -10.8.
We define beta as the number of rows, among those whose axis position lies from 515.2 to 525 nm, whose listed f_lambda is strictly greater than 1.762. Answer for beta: 40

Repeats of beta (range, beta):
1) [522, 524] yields 8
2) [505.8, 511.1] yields 4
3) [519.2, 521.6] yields 10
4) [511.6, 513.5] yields 7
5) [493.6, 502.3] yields 29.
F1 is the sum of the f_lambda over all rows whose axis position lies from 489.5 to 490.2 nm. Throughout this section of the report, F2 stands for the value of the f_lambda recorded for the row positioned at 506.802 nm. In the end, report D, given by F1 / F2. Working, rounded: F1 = 5.28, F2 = 1.726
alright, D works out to 3.06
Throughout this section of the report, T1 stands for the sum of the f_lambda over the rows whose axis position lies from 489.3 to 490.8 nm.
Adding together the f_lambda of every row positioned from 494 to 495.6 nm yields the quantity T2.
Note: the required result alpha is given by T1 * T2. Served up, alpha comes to 150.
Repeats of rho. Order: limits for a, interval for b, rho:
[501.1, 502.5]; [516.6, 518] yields 0.57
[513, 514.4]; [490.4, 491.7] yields 0.51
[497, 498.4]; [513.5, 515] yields 0.87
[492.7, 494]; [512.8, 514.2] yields 0.46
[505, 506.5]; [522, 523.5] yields 0.65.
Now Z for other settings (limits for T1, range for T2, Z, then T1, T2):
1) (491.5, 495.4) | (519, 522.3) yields 17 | 4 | 13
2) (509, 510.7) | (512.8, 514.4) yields 4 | 0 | 4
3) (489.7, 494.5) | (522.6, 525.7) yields 13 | 2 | 11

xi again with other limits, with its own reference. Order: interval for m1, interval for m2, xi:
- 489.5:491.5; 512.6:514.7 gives 0.025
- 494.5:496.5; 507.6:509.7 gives 0.005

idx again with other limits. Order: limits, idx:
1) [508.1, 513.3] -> 10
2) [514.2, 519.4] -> 21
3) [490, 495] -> 8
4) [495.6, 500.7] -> 14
